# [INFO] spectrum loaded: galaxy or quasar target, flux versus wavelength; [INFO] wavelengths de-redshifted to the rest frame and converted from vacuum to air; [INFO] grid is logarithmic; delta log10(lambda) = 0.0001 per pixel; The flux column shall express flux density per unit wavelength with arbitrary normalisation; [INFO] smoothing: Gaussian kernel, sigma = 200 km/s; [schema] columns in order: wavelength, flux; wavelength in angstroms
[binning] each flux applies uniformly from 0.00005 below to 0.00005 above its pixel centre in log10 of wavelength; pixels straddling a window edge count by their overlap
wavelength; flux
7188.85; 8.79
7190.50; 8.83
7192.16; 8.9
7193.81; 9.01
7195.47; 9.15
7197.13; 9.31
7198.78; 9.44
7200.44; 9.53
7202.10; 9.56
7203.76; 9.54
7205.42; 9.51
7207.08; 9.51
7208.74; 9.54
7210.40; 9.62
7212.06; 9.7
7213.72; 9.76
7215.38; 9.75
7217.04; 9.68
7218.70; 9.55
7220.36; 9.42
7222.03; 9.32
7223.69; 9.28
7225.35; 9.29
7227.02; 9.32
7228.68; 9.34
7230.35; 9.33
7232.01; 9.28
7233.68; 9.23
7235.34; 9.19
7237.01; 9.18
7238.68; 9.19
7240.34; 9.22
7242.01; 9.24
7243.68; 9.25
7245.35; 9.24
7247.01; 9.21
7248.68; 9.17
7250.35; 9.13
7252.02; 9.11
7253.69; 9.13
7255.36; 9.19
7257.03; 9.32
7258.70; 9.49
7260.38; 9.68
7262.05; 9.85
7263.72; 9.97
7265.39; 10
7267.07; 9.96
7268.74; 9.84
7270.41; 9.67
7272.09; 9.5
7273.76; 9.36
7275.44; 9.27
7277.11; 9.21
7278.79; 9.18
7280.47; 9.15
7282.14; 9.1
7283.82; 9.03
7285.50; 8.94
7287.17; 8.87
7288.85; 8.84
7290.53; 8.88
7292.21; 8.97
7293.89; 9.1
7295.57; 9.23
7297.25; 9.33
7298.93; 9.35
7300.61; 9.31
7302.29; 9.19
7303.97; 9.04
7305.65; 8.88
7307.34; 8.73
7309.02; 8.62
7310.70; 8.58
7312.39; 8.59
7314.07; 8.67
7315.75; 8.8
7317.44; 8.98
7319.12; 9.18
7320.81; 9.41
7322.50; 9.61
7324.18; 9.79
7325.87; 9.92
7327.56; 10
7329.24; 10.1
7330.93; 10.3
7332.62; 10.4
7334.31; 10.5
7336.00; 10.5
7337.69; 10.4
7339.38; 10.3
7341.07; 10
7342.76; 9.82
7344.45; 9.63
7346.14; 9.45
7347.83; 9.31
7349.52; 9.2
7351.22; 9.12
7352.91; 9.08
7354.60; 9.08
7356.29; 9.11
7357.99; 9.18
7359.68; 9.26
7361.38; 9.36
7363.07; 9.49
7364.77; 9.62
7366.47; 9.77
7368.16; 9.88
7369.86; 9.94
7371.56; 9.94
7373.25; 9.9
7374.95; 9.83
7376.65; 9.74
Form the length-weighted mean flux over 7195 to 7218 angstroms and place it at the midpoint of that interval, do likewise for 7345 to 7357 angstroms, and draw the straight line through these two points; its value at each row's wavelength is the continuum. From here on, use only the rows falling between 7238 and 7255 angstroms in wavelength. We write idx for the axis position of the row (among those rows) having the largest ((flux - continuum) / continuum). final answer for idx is 7243.68 angstroms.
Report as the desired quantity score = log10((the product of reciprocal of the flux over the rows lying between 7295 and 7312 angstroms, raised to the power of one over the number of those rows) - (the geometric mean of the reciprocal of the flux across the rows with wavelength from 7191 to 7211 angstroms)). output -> -2.4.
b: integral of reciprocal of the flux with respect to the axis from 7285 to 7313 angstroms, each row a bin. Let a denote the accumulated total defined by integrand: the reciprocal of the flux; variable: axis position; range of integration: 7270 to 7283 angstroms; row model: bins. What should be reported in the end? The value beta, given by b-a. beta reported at 1.7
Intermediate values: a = 1.4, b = 3.1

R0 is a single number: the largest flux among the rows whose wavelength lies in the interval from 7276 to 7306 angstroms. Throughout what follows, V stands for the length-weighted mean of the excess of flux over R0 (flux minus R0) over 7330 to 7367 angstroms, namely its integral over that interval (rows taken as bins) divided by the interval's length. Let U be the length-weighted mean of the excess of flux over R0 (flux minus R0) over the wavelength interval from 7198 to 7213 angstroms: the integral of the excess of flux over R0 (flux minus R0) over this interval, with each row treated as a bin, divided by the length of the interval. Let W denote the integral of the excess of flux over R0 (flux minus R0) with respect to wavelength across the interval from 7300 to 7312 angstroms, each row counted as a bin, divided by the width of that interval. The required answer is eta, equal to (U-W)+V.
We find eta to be 1.0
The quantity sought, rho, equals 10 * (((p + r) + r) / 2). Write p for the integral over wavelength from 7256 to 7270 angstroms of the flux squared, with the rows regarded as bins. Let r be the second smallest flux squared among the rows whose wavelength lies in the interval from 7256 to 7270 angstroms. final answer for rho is 7563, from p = 1333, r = 90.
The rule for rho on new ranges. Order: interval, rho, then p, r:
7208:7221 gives 6944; 1207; 91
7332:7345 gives 7736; 1354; 96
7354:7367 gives 6518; 1138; 83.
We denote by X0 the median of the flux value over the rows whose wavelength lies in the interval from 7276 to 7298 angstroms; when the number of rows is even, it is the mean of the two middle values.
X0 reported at 9.1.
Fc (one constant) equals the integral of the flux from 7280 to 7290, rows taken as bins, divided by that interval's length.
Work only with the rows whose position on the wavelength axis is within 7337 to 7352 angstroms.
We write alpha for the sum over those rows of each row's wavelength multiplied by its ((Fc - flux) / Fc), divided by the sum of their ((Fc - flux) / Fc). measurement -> 7341.8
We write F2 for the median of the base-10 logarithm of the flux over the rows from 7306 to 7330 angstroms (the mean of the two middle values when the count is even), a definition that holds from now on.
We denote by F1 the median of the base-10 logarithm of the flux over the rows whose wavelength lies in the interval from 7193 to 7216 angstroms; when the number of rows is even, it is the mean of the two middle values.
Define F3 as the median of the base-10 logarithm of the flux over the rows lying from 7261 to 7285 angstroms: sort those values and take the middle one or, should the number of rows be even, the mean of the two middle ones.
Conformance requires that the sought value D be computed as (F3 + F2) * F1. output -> 1.89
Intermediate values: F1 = 0.979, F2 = 0.958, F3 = 0.974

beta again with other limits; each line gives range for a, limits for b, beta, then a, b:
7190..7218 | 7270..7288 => -1.0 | 3.0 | 2.0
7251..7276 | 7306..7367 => 3.8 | 2.6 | 6.5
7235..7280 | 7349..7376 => -1.9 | 4.8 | 2.8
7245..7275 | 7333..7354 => -1.0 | 3.2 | 2.2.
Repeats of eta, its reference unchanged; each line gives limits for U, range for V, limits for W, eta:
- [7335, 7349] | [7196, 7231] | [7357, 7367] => 0.6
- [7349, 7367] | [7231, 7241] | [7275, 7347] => -0.2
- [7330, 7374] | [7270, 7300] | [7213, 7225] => 0.0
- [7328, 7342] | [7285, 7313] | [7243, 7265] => 0.5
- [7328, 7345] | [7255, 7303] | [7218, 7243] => 0.9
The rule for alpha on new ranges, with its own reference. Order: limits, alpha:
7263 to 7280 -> 7268.8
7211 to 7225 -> 7216.7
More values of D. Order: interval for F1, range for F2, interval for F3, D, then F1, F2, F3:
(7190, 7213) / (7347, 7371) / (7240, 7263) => 1.89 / 0.978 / 0.968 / 0.965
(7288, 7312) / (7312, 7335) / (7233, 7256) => 1.86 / 0.954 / 0.987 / 0.963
